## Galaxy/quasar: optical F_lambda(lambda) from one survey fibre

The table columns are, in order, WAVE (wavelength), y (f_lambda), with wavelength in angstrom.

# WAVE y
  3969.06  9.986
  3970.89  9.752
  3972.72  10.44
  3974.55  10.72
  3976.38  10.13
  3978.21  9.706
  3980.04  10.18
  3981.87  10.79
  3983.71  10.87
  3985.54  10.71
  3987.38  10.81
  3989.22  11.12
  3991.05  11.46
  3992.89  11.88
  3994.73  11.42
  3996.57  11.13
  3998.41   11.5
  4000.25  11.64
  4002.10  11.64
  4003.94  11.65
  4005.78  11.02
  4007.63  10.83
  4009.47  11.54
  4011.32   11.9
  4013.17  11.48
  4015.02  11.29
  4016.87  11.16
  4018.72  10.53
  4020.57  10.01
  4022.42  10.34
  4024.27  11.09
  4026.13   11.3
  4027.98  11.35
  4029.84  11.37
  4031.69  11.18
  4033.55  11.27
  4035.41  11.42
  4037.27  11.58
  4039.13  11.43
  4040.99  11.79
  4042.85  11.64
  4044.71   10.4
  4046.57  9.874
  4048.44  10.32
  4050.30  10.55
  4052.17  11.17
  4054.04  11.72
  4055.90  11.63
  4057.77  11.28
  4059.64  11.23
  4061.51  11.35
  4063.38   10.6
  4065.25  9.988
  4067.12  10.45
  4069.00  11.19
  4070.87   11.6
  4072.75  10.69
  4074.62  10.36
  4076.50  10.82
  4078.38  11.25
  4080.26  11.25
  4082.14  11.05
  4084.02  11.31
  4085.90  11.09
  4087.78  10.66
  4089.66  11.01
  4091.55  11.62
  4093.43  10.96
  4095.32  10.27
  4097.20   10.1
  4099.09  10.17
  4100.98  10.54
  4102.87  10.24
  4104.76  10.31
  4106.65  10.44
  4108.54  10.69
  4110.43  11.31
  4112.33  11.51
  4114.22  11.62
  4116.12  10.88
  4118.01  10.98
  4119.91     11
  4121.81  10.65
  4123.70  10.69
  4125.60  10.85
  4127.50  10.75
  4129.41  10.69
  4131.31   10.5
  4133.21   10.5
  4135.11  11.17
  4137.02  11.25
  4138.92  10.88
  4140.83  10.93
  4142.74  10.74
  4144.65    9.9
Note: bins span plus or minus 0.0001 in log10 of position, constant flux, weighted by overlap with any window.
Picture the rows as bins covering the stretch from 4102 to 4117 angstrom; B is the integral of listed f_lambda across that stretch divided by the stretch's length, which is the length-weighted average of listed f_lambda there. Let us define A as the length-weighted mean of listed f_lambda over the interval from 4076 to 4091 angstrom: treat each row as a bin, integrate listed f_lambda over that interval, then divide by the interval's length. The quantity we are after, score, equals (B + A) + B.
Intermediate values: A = 11.1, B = 10.9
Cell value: 32.8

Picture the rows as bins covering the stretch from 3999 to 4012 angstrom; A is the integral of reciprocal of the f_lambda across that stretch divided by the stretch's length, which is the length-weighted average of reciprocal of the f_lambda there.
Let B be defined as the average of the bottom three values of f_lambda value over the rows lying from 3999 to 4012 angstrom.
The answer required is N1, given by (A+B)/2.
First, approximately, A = 0.0874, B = 11.1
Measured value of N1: 5.61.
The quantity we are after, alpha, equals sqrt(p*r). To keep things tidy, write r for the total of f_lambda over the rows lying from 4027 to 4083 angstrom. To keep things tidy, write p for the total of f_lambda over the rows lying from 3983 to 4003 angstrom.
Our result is 203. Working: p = 124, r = 332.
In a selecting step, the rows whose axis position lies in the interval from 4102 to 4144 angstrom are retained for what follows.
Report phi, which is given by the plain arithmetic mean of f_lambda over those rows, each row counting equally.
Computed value 10.8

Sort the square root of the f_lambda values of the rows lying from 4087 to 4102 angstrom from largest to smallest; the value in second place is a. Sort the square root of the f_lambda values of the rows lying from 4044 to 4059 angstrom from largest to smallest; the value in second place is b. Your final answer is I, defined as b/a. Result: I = 1.028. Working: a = 3.32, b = 3.41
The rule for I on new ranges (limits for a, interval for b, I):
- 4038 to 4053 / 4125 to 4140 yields 0.980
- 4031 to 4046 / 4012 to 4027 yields 0.985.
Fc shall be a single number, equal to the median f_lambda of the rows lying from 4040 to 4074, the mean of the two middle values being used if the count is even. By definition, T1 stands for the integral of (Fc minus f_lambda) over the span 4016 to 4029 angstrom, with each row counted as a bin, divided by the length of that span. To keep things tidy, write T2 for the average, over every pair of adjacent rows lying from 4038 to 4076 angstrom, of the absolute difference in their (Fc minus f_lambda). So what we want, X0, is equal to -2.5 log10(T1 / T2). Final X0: 0.3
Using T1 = 0.35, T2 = 0.47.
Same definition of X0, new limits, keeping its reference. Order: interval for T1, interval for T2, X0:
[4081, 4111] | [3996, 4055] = -0.3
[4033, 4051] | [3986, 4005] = 0.6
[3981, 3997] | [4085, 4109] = 2.2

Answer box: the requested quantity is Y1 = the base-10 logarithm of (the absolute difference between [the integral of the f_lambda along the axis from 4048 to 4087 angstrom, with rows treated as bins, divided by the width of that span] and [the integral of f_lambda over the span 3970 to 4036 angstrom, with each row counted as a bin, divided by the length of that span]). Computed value -1.8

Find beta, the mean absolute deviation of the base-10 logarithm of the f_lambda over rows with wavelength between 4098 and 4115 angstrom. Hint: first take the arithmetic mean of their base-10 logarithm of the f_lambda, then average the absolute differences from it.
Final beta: 0.019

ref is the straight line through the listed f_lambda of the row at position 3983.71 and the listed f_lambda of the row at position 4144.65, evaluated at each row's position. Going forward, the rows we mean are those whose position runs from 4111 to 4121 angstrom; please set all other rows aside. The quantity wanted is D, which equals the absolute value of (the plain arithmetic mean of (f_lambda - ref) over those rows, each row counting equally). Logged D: 1.13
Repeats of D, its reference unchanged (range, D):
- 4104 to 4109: 0.35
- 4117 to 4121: 0.94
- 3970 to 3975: 0.63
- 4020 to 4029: 0.19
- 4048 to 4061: 0.68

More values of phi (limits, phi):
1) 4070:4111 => 10.8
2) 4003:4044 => 11.2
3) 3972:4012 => 11.0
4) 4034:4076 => 11.0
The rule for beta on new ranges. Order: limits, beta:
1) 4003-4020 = 0.013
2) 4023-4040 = 0.004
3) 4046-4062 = 0.021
